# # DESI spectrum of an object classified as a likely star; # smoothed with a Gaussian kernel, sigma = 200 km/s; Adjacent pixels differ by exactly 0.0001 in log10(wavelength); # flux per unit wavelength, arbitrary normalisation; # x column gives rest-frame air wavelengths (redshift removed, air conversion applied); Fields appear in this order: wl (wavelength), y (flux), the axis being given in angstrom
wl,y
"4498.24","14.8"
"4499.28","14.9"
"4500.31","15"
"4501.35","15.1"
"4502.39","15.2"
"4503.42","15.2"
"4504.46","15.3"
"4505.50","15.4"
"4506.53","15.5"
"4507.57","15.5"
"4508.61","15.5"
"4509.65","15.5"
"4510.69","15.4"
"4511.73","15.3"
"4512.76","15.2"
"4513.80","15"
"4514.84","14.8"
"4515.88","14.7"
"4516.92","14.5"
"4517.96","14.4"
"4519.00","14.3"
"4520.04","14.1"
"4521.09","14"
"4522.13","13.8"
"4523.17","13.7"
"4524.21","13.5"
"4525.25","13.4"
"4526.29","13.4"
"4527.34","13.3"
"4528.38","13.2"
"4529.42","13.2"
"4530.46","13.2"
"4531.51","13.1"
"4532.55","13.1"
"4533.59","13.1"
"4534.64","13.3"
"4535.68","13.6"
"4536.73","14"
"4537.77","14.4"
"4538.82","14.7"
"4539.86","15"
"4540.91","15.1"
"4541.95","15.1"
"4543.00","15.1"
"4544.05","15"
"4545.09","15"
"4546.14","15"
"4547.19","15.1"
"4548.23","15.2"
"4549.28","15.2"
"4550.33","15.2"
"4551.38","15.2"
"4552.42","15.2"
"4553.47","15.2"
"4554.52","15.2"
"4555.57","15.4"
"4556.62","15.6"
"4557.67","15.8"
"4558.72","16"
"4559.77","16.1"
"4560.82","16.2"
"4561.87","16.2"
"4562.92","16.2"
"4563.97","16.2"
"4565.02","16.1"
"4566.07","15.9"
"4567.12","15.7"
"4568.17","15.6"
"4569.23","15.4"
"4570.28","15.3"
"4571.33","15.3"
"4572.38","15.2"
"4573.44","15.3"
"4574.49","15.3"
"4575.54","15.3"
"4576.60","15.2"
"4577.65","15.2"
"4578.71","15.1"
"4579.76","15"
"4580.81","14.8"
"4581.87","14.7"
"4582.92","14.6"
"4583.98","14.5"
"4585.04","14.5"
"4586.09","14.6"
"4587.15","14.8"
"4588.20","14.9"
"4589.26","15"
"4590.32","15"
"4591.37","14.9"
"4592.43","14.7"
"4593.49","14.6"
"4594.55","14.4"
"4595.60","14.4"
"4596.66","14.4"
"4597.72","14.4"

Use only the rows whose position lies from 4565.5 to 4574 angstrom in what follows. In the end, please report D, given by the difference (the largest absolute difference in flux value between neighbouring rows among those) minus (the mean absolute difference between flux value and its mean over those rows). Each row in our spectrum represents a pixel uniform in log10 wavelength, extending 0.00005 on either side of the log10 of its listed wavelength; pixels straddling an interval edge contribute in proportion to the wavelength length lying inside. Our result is 0.00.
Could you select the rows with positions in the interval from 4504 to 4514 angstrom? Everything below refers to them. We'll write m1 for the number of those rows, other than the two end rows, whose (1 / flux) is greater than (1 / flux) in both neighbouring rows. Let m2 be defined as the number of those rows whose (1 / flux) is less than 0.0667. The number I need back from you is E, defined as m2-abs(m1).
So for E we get 10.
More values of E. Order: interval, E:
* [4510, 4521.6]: 4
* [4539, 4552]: 12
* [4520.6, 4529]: 0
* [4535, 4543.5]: 4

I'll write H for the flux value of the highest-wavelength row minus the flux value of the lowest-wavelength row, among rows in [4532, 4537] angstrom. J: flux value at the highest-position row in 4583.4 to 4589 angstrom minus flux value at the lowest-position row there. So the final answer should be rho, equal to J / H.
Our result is 0.4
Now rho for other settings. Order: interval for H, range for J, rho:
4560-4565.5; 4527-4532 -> 2.0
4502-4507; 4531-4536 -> 1.7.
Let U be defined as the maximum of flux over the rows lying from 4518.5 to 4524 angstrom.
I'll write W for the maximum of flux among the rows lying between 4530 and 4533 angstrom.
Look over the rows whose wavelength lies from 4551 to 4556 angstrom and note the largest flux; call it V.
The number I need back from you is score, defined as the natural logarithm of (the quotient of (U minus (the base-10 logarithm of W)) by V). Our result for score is -0.156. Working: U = 14.3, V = 15.4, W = 13.2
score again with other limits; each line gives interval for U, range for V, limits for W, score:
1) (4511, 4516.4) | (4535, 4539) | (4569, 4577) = -0.041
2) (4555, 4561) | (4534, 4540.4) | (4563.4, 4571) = -0.001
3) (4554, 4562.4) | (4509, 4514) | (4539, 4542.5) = -0.031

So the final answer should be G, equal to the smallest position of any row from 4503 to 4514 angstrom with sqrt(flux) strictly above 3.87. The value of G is 4503.42 angstrom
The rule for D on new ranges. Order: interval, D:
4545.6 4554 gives 0.04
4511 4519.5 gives -0.10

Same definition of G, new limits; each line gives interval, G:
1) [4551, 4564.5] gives 4551.38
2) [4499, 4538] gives 4500.31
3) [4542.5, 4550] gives 4543.00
